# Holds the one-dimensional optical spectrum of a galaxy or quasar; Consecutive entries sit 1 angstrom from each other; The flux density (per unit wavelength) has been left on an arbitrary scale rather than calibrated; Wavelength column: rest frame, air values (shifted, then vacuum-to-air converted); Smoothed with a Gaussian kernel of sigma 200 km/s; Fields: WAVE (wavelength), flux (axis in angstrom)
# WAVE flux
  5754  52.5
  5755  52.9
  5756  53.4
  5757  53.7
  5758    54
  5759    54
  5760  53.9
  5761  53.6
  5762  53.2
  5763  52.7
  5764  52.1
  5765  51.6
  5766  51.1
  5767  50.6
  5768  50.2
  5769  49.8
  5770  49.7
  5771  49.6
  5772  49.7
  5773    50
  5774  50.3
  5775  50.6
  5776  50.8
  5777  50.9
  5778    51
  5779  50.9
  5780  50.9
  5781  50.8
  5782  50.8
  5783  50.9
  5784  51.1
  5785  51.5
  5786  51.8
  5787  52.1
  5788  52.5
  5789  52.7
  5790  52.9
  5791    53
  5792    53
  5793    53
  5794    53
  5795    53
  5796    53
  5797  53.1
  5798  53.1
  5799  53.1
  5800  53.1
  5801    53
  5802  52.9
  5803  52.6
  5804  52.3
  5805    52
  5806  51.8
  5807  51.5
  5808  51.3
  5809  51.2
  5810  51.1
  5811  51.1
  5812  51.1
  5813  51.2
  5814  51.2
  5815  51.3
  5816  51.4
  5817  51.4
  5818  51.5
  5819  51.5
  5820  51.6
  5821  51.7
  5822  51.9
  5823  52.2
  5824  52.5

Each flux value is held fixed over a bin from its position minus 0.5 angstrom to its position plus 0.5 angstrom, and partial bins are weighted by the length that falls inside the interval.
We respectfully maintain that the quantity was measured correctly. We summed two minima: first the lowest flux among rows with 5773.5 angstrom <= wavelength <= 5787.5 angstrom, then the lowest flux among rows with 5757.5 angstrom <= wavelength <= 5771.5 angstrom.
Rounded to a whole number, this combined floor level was 100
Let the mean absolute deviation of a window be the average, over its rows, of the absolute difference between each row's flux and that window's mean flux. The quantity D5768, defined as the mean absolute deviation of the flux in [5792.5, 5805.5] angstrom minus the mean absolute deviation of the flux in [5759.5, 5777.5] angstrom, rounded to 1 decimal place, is -0.9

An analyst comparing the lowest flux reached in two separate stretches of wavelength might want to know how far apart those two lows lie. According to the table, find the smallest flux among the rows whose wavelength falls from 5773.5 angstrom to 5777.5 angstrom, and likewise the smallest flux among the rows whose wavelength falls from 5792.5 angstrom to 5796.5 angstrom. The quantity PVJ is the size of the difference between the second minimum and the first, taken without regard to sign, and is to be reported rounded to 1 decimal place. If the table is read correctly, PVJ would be 2.7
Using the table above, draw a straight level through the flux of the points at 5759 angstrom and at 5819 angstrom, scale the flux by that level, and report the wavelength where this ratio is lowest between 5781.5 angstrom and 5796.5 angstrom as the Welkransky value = 5782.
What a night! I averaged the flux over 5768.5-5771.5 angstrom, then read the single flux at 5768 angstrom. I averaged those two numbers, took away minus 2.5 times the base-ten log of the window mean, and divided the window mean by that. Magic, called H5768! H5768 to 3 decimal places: 0.917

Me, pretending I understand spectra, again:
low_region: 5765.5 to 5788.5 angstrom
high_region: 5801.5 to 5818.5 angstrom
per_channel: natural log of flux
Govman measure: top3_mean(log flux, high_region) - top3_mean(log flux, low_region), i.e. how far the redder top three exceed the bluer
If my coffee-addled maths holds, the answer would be 0.009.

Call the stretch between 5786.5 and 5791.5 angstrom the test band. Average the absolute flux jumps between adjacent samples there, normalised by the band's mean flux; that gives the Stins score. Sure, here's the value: 0.0043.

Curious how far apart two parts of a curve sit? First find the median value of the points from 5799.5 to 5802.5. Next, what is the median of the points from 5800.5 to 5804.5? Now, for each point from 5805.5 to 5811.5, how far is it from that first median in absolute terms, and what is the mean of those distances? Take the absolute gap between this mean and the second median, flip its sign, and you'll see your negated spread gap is -51.1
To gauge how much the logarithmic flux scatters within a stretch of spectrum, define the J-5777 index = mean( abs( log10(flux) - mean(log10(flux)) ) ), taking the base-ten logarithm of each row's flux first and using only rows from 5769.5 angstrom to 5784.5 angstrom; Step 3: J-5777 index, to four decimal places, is 0.0039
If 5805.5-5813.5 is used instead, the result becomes 0.0016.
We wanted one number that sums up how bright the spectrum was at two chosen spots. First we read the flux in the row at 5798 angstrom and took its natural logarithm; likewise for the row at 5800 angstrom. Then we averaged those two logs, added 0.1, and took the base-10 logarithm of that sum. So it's 0.6098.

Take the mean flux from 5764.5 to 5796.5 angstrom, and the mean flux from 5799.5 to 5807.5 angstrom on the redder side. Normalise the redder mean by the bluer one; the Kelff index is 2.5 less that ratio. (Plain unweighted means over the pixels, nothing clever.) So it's 1.48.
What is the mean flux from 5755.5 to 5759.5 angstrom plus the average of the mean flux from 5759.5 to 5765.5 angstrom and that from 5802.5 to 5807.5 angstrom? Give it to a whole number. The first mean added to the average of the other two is 106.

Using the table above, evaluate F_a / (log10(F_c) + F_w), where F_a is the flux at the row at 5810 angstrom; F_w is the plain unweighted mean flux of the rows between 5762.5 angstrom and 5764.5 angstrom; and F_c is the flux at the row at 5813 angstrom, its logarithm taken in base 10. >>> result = 0.94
